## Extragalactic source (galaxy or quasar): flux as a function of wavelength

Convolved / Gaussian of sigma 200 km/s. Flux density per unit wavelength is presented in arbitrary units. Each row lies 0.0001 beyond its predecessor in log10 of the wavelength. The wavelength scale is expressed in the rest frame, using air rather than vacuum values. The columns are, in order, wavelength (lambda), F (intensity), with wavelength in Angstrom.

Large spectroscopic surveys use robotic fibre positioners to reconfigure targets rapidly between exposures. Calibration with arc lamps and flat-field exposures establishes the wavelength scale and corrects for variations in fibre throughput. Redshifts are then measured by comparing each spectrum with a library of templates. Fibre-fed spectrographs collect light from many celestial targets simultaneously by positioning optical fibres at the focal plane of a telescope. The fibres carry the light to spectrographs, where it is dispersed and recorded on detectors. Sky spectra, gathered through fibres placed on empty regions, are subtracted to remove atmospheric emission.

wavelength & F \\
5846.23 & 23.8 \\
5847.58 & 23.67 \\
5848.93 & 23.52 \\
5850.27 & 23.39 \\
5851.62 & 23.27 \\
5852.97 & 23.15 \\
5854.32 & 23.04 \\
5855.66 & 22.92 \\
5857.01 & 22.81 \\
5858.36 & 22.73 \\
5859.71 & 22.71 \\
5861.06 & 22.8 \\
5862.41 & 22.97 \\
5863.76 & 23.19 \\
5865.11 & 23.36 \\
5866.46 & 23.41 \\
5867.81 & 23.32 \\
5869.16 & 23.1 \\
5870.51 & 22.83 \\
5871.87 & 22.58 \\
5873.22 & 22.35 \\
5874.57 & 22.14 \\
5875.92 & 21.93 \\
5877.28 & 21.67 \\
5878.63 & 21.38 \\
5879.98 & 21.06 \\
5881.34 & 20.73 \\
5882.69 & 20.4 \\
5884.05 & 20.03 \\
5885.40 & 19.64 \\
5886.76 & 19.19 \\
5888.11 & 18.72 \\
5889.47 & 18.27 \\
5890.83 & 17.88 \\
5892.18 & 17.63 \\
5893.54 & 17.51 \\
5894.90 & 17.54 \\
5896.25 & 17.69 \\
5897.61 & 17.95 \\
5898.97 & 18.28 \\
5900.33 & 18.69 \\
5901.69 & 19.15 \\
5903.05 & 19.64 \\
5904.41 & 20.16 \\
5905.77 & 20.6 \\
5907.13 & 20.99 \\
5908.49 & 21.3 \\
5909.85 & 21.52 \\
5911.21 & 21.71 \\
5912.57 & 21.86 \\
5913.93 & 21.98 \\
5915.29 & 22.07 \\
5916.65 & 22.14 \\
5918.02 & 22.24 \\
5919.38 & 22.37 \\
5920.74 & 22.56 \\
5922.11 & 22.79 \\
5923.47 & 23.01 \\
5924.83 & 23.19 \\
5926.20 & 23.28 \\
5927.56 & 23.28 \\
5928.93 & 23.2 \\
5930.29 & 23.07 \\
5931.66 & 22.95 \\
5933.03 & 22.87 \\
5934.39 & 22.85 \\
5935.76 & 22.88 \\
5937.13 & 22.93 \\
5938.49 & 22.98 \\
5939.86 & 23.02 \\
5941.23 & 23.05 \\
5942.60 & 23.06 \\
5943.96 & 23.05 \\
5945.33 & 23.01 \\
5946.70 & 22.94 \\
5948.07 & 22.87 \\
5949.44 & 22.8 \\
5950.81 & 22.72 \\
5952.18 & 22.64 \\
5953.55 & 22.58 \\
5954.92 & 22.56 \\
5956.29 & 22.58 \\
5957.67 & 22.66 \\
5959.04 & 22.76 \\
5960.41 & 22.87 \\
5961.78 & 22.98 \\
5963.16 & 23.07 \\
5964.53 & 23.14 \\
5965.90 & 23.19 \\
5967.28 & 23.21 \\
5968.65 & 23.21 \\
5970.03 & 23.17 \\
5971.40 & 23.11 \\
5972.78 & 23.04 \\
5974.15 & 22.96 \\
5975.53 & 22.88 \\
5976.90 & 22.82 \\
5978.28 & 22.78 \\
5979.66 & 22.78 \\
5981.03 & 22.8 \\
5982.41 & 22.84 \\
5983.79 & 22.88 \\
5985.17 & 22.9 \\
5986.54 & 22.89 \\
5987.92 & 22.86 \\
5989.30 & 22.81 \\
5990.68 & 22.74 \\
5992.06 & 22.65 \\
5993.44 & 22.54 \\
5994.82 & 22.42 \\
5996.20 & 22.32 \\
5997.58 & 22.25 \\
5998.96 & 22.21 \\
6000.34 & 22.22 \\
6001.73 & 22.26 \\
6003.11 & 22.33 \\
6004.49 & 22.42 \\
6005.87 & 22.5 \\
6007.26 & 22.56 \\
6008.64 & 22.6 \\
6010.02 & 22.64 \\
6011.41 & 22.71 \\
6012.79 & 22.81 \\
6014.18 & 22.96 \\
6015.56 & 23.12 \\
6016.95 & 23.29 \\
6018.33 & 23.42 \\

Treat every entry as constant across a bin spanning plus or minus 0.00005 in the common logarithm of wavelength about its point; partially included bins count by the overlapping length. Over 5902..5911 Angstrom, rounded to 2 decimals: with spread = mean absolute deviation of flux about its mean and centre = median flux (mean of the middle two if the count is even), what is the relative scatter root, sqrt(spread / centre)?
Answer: 0.17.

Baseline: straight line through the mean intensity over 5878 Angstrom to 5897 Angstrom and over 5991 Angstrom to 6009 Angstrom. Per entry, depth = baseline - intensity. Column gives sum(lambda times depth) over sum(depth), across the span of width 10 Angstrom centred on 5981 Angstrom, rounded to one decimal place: 5980.9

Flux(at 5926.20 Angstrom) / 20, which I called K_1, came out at 1.16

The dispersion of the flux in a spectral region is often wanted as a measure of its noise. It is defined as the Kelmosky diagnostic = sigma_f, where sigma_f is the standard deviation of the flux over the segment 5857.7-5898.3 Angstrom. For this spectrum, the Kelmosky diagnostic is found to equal 2.1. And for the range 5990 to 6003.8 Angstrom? 0.2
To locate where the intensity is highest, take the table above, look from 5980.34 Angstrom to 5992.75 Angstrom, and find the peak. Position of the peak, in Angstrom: 5985.17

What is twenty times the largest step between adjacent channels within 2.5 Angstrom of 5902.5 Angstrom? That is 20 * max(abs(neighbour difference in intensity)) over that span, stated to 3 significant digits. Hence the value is 10.4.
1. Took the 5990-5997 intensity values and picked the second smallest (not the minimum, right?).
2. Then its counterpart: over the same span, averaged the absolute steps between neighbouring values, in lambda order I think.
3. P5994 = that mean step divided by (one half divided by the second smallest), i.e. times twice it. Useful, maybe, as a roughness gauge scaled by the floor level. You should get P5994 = 4.7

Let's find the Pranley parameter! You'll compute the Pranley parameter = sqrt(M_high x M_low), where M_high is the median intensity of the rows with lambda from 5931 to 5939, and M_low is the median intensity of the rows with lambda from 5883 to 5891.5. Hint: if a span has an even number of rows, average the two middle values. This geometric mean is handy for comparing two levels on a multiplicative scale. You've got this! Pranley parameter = 20.8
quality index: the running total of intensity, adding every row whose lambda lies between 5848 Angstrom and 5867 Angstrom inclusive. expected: 323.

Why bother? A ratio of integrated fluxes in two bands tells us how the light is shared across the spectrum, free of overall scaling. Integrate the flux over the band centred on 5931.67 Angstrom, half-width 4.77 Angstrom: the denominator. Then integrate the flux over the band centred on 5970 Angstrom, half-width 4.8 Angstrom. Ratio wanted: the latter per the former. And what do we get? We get 1.01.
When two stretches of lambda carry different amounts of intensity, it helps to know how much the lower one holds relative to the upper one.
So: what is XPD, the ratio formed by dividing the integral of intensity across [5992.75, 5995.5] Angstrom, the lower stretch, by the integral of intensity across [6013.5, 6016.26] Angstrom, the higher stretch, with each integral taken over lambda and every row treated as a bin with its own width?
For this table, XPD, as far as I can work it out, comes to 0.97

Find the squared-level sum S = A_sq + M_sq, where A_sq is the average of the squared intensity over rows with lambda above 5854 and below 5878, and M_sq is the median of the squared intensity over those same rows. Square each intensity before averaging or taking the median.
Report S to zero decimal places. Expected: 1039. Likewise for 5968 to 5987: 1050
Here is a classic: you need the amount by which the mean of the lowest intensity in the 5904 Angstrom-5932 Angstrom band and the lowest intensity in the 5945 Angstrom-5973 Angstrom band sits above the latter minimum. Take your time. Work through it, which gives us -1.2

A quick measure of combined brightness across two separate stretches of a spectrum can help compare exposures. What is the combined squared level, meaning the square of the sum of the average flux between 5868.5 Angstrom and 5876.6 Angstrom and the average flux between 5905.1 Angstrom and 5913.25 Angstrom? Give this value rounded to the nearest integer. 1920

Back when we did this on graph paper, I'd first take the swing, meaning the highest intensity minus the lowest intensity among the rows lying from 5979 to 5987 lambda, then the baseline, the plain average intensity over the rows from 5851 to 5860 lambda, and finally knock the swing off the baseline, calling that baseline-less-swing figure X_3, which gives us 22.8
